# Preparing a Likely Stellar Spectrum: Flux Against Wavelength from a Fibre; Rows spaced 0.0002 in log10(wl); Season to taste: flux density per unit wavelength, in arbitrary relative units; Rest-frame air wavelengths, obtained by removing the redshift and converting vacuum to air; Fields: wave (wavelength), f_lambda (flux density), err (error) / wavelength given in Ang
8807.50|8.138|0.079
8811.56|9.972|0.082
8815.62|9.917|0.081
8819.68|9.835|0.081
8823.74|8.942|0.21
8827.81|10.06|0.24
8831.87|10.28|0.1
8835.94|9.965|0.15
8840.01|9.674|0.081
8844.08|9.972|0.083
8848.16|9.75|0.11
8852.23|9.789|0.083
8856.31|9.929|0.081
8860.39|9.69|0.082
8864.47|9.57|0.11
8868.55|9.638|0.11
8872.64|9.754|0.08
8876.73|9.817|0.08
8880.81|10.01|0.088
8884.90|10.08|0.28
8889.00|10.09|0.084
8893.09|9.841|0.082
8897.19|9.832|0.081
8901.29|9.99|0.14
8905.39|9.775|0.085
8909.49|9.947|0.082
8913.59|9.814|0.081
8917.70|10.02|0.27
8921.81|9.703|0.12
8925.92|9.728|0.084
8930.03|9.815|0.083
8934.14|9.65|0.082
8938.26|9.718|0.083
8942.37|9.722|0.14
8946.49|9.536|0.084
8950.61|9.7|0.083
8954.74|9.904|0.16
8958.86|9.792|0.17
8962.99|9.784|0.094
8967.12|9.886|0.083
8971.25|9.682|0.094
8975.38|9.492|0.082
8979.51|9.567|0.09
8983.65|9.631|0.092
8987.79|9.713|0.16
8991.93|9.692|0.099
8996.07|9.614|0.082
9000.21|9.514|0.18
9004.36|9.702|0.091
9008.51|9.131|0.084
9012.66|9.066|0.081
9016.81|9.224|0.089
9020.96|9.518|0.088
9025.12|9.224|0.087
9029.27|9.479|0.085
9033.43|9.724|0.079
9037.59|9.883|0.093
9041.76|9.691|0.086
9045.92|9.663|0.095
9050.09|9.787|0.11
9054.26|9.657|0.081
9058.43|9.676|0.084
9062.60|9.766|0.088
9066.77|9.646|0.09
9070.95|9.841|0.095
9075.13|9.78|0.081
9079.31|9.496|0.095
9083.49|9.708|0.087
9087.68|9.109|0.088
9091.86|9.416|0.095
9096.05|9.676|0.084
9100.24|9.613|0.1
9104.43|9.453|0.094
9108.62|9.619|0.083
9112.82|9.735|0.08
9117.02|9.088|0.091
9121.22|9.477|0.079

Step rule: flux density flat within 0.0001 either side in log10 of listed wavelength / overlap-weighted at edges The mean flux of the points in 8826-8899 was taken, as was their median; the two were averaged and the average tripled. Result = 29.6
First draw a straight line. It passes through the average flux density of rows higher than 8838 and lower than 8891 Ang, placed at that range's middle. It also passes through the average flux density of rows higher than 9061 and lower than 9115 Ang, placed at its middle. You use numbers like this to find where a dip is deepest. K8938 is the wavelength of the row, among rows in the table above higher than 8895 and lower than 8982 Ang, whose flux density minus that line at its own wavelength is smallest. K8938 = 8975.38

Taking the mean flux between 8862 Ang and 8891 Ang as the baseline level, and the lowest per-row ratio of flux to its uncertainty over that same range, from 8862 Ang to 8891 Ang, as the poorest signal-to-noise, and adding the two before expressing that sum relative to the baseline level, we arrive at 4.7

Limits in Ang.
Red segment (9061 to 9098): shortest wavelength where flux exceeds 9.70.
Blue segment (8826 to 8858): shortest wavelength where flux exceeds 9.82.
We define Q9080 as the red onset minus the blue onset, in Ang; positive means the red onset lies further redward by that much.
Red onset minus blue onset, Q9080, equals 234.8 Ang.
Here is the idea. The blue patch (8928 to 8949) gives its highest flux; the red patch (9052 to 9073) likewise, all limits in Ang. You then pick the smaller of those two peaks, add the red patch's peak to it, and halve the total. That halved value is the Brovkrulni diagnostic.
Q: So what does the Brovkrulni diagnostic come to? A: 9.83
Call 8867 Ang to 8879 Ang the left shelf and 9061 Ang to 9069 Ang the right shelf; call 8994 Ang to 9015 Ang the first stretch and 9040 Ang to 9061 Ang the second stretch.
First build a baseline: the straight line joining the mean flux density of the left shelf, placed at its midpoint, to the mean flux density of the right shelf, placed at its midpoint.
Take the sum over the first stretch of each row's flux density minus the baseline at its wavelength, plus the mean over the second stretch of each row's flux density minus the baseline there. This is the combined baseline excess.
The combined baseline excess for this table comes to -1.6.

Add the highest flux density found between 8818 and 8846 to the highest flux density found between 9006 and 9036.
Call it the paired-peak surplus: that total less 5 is 15.0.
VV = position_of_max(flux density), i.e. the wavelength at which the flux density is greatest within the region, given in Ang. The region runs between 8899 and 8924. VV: 8917.70 Ang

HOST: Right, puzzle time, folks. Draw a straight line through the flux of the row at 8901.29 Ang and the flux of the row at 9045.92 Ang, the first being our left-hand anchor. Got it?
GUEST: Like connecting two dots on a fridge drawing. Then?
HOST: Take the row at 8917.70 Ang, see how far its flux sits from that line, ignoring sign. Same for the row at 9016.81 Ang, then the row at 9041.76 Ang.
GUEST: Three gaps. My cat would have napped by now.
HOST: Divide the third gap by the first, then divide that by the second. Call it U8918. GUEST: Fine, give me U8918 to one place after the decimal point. 0.5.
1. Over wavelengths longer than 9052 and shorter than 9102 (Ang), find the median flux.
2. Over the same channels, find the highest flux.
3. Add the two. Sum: 19.5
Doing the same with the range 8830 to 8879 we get 20.1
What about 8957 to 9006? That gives 19.6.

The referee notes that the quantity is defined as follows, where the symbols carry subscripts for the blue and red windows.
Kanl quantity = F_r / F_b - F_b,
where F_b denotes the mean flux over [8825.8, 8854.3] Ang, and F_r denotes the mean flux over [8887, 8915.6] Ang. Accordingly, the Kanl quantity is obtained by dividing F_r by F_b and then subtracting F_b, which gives -8.93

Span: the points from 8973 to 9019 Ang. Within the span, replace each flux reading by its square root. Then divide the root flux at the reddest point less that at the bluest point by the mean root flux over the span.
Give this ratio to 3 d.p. -0.014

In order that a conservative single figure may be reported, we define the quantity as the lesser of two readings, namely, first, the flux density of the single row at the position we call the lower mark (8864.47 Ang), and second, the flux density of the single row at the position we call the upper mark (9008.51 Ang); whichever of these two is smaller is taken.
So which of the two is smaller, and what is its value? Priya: 9.13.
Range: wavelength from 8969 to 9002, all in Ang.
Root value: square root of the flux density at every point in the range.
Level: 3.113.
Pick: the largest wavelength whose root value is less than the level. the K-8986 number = 9000.21 Ang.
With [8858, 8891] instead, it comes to 8868.55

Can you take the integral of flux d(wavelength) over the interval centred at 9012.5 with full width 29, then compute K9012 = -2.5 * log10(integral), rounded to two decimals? -6.08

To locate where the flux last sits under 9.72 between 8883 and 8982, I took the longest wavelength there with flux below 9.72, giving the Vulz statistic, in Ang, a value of 8979.51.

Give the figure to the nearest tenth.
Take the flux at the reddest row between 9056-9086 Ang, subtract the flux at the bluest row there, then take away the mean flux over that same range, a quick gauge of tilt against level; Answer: -9.7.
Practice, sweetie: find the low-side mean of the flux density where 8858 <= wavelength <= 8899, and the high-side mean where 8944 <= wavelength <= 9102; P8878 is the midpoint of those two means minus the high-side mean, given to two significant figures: 0.11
